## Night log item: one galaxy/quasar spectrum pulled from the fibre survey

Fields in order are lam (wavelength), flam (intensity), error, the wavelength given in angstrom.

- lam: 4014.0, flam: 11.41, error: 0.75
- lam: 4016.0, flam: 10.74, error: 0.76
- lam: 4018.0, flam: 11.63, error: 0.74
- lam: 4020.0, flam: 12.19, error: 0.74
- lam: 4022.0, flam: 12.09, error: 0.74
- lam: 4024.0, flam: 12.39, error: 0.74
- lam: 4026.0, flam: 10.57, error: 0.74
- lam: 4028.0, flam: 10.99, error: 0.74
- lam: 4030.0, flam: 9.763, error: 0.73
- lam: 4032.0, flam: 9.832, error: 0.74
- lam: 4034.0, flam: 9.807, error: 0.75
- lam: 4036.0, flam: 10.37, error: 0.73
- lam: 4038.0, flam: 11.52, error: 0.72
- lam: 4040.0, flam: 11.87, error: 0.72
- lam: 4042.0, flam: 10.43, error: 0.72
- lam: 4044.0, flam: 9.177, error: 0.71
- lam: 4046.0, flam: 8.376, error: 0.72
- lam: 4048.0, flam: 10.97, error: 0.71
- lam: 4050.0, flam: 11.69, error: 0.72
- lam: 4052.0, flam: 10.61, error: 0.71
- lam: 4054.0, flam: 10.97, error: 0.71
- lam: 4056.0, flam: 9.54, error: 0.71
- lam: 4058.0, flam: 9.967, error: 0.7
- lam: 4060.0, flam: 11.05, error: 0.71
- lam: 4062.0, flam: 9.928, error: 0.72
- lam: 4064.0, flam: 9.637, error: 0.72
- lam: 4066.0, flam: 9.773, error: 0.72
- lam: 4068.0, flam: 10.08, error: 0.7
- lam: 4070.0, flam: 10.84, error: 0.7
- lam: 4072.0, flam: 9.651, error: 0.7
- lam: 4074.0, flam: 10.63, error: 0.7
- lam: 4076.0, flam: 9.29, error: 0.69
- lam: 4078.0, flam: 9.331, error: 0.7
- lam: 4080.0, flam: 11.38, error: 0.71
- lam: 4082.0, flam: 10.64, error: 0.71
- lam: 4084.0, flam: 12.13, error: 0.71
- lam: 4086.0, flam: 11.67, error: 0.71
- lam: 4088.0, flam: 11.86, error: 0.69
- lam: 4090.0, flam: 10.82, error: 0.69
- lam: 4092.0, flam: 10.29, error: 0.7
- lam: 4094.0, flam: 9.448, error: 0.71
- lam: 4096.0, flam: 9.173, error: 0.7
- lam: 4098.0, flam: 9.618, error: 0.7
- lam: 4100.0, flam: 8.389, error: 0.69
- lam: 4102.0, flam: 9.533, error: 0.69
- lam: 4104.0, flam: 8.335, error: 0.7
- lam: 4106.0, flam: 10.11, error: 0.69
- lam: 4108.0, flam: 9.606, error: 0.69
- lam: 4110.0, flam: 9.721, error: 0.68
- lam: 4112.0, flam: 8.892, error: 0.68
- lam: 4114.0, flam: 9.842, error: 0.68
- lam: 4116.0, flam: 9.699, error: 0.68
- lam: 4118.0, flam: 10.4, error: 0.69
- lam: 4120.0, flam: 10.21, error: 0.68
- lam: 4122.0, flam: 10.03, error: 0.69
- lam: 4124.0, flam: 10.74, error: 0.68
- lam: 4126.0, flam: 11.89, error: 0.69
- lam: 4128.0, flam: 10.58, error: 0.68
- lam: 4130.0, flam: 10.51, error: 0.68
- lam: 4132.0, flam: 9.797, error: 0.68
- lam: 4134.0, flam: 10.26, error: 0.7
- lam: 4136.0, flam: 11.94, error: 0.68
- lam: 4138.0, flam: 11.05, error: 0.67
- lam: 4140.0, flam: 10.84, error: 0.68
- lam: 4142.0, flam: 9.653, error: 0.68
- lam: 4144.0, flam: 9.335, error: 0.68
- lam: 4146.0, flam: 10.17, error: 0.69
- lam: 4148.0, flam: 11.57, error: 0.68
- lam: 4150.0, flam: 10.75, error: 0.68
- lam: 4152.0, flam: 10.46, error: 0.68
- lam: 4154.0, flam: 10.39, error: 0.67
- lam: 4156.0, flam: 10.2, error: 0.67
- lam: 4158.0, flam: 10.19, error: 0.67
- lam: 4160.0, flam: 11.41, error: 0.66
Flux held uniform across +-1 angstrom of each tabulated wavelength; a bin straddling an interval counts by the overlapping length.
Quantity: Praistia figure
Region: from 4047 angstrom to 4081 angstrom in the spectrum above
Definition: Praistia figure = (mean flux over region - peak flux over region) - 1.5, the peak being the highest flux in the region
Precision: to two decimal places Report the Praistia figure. -2.88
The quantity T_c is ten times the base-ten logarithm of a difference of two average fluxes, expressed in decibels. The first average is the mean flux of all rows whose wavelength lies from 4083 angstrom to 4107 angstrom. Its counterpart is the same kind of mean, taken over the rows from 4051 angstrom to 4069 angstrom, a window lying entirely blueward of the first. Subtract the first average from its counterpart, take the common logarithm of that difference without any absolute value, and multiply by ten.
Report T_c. -12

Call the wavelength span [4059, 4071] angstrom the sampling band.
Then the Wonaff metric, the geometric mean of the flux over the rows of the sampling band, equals 10.2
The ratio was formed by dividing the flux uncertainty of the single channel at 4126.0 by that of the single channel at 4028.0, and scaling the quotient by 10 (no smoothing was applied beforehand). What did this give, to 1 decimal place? 9.3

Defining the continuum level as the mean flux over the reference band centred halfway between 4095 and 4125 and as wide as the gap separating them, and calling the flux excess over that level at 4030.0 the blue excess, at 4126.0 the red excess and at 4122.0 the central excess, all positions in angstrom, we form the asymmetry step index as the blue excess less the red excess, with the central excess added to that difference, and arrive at -1.7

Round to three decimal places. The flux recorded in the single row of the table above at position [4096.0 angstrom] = 9.173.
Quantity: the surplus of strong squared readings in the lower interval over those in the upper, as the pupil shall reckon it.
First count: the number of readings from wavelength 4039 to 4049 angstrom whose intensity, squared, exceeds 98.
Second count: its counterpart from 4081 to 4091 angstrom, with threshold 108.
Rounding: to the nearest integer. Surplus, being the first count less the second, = -2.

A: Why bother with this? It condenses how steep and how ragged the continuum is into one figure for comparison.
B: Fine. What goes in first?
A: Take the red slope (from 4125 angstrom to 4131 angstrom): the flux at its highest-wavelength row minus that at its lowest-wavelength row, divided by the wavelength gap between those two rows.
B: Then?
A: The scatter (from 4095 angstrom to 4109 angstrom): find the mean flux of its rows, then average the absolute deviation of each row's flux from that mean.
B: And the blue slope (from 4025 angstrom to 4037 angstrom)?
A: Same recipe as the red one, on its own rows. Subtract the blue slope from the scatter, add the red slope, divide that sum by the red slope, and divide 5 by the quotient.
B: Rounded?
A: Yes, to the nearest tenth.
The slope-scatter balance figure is -8.4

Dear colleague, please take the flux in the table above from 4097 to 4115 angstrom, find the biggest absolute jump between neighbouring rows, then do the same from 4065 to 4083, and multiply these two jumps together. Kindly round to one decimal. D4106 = 3.6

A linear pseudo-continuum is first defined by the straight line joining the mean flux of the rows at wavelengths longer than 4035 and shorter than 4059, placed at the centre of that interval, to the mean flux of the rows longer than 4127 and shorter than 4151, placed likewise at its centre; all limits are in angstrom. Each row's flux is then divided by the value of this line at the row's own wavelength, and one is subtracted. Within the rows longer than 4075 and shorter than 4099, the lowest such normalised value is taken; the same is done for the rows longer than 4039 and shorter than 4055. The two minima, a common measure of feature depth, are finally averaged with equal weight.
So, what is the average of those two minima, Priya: -0.16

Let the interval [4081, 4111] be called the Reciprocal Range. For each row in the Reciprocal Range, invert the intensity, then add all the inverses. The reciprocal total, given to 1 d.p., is 1.5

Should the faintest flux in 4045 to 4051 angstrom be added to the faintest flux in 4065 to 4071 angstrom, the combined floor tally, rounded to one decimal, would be 18.1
